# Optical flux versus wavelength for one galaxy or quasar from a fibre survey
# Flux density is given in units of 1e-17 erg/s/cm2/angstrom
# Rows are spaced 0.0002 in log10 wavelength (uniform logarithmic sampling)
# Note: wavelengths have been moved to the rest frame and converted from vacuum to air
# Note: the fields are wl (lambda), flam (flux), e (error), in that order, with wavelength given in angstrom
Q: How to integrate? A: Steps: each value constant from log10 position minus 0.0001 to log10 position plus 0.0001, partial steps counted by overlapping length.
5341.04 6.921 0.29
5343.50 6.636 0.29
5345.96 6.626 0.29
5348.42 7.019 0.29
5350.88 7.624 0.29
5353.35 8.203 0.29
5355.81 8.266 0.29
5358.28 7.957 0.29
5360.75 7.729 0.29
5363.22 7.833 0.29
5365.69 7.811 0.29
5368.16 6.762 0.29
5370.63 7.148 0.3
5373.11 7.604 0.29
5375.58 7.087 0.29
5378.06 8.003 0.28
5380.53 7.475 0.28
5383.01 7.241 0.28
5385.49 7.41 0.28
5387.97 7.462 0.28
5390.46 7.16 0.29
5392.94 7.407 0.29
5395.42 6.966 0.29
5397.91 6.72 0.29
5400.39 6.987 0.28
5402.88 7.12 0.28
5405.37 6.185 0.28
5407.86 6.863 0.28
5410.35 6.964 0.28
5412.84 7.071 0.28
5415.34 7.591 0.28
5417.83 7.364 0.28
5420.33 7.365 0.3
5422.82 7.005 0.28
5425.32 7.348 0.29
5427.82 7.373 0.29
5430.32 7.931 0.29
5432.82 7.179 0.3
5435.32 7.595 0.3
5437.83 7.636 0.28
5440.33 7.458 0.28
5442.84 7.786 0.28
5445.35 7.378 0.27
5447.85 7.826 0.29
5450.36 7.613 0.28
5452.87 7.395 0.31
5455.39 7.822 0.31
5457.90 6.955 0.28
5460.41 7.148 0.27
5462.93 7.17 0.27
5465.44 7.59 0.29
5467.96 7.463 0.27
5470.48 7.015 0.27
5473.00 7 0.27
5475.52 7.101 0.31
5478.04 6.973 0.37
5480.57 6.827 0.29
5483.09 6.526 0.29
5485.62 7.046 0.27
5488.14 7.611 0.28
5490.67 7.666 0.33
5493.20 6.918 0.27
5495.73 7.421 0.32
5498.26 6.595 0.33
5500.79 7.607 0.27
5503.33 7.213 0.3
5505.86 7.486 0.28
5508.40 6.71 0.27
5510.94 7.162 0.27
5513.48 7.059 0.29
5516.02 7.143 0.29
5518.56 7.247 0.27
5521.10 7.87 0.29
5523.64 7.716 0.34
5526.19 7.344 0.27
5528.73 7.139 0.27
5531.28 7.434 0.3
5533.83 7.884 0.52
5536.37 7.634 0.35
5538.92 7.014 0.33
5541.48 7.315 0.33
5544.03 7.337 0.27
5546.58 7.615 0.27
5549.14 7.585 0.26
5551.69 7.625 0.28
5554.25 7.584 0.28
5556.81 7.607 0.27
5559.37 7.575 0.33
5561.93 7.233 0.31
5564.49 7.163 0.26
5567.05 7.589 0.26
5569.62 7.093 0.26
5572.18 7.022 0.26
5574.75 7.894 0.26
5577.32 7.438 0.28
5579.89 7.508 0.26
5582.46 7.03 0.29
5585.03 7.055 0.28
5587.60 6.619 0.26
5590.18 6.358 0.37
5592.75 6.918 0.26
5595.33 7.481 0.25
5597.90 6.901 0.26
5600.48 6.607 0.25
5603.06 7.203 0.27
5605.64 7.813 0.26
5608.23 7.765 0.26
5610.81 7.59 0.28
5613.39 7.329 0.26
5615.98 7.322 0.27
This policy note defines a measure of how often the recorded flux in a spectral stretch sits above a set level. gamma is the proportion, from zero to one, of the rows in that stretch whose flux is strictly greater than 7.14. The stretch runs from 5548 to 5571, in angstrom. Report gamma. 0.9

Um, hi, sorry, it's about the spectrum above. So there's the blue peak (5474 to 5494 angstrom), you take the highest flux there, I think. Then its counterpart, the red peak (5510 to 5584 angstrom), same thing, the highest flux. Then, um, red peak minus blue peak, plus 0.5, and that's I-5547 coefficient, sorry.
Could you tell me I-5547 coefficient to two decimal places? 0.73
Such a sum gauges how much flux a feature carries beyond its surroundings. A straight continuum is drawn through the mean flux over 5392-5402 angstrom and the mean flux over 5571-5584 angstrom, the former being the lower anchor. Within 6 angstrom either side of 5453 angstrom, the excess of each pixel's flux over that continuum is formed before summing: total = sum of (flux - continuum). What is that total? 2.0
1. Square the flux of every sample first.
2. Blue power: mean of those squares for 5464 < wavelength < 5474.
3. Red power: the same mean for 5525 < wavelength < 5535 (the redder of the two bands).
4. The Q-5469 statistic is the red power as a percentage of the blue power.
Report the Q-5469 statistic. 105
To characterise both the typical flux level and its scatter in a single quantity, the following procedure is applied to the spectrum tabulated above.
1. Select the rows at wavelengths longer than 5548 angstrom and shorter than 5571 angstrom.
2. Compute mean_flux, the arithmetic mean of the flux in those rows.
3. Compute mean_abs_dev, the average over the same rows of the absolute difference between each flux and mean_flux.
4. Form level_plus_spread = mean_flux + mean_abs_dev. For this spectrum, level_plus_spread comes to 7.6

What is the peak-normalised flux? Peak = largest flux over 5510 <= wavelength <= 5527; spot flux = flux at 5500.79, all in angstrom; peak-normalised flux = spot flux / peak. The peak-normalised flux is 0.97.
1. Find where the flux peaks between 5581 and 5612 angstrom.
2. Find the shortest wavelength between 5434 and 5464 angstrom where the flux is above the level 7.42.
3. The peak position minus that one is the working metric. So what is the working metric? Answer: 170.3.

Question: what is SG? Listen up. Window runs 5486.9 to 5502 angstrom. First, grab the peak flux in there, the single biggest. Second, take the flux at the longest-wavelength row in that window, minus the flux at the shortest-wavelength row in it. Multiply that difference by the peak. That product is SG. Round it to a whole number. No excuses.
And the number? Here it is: 0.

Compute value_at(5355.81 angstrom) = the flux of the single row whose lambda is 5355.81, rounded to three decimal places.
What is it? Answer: 8.266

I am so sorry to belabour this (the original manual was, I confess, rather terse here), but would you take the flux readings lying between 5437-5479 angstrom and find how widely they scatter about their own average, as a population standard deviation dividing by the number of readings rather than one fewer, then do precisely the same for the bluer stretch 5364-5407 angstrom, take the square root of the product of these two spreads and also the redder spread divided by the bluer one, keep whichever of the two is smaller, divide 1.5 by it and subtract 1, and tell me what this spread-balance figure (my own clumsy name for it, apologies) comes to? 3.2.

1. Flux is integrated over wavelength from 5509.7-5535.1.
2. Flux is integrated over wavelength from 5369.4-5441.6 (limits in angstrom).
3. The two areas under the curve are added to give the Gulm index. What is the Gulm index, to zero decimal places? 713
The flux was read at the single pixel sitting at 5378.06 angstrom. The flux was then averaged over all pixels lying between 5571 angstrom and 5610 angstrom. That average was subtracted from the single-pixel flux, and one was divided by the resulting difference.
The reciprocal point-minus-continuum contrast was 1.2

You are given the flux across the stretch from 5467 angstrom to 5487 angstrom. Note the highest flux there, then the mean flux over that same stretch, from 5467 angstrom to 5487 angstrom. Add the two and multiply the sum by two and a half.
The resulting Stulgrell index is 36.1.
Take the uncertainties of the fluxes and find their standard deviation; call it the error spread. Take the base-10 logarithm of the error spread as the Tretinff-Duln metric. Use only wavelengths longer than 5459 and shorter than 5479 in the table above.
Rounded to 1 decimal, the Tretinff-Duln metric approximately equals -1.5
